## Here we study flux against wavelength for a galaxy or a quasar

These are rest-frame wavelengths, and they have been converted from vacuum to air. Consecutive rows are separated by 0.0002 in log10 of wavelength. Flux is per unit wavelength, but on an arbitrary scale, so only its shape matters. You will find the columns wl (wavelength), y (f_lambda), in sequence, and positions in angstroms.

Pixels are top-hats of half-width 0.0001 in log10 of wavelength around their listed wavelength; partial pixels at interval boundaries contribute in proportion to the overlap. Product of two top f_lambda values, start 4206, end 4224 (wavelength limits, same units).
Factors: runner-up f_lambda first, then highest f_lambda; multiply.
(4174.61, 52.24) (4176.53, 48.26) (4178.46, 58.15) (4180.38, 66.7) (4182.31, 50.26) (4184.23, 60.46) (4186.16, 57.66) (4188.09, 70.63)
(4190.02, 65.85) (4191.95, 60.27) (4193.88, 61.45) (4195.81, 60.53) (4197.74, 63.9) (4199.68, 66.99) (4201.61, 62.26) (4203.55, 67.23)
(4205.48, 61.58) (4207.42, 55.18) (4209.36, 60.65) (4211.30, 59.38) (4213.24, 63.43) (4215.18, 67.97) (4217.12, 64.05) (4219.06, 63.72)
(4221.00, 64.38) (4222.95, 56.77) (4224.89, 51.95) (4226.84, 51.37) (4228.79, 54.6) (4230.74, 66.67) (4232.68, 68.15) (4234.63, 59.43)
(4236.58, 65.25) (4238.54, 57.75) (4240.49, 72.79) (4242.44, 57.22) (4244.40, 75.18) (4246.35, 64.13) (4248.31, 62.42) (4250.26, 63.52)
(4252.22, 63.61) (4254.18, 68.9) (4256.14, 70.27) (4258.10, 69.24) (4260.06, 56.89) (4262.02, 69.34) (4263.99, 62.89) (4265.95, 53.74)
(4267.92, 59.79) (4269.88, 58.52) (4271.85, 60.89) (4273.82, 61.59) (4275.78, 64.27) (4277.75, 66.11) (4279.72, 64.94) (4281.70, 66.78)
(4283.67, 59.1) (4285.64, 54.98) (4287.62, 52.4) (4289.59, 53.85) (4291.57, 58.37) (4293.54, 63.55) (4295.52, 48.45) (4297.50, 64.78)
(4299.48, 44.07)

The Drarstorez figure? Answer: 4376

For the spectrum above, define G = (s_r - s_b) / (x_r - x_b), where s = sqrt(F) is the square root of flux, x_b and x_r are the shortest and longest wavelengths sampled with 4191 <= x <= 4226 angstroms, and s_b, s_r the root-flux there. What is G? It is -0.017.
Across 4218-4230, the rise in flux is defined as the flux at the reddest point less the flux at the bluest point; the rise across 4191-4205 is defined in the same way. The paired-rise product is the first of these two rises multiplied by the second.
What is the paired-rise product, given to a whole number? -63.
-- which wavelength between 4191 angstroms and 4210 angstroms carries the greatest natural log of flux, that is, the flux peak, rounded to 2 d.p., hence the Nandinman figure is 4203.55 angstroms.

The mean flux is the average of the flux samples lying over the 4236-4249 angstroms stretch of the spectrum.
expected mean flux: 65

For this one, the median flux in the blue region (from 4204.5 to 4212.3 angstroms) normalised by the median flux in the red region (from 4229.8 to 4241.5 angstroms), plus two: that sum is 2.910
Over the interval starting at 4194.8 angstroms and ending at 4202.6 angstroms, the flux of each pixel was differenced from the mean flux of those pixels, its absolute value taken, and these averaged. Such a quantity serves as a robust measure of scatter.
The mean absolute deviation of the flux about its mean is 2.0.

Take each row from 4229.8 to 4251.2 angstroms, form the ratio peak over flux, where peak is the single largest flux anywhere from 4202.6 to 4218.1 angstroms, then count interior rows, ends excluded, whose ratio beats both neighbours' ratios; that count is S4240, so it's 4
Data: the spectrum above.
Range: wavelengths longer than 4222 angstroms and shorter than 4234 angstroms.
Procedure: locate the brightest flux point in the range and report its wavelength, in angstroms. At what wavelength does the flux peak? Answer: 4232.68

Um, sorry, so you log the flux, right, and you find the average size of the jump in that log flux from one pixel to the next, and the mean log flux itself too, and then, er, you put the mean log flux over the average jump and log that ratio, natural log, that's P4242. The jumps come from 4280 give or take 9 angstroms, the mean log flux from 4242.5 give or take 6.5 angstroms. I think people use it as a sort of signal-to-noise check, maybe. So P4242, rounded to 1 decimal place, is 4.5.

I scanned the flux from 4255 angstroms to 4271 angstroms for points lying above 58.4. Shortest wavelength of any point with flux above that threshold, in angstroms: 4256.14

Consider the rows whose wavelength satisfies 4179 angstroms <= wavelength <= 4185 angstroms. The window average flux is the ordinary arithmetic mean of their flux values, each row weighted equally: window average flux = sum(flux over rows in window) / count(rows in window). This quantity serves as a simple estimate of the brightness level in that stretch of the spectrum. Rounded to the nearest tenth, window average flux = 59.1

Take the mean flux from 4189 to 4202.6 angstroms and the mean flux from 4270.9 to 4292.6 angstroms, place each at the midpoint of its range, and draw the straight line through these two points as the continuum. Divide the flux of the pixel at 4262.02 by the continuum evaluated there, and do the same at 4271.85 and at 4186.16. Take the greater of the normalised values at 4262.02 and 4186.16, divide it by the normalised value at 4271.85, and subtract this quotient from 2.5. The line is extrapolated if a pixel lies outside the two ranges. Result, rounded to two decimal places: 1.37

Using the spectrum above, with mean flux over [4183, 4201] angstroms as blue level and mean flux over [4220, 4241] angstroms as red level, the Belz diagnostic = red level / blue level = 0.96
